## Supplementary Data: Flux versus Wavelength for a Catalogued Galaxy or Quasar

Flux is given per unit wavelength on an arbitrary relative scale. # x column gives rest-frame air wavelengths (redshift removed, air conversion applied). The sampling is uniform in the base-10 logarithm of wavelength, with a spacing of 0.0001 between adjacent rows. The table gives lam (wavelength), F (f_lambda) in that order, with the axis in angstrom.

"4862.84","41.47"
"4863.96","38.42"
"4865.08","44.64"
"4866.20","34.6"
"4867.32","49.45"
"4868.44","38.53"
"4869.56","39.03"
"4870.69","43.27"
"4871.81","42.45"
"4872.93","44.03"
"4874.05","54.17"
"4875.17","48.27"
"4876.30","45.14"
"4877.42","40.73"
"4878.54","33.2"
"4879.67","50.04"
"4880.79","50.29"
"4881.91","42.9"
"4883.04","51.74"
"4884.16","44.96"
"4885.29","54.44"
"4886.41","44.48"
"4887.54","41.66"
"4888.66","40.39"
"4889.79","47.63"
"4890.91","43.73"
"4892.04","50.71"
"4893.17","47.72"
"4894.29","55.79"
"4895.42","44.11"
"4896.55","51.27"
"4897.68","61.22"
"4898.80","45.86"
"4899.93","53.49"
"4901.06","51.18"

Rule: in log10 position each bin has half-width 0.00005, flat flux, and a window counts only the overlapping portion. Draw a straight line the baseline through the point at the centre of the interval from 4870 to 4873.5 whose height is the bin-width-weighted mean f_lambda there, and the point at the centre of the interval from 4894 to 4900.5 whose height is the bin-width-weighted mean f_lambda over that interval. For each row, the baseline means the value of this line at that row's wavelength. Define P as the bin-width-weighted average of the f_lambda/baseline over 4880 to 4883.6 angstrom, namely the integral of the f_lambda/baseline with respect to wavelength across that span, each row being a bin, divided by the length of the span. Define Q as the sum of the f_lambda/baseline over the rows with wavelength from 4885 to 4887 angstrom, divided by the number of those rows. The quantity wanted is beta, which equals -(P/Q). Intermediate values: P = 1.04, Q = 1.03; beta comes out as -1.01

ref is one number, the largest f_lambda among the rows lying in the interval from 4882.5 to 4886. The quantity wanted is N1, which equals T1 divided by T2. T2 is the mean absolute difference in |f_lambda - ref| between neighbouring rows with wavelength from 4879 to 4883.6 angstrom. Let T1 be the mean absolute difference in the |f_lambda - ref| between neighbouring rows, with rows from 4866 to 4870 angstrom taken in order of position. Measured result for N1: 1.59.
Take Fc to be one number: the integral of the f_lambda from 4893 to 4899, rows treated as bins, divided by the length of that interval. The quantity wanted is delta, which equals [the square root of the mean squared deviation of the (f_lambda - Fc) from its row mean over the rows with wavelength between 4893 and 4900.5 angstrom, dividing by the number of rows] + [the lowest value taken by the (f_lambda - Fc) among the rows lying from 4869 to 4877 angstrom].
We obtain -7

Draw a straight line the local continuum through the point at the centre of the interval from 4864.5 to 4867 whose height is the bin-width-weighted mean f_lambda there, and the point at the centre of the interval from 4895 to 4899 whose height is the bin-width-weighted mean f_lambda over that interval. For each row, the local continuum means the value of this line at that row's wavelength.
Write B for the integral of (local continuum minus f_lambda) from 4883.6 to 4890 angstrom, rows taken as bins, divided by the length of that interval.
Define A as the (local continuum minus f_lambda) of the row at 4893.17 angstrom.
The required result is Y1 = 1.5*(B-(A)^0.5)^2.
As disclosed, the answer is 1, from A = 2.3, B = 2.3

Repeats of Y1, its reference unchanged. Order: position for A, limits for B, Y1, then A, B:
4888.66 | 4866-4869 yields 16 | 8.1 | -0.5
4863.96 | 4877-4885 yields 1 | 1.5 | 0.6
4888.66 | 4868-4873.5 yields 7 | 8.1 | 0.7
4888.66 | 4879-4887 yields 31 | 8.1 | -1.7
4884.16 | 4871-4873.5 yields 5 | 1.9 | -0.5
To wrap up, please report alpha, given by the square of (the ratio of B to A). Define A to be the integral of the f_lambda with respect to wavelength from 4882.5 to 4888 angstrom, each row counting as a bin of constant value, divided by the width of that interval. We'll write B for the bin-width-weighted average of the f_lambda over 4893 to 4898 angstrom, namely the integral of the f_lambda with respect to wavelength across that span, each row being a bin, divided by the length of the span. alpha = 1.2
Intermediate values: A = 47.5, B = 51.9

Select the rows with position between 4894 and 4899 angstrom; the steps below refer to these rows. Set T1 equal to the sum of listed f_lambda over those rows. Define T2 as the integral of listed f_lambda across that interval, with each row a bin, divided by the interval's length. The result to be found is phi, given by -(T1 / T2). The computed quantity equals -4.98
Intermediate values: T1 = 258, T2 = 52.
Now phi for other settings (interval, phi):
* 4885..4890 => -5.07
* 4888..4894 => -4.95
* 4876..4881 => -5.06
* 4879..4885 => -5.00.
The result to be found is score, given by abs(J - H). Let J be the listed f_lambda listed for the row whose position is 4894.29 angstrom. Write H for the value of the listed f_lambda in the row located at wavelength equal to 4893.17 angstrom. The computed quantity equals 8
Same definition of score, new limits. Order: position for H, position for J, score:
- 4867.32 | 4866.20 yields 15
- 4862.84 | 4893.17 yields 6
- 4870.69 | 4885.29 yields 11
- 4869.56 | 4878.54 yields 6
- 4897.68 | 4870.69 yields 18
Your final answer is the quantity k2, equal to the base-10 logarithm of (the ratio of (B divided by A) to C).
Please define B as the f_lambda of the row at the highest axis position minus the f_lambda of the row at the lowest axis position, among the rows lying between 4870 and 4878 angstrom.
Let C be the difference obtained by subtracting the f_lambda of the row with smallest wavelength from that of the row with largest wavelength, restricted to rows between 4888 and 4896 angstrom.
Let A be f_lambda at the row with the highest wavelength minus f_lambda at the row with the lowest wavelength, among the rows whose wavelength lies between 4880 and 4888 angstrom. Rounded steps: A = -9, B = -3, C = 4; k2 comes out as -1.10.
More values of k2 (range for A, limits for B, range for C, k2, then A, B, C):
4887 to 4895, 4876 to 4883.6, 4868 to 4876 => -1.32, 14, 7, 10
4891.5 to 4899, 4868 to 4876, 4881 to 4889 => -0.10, -5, 10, -3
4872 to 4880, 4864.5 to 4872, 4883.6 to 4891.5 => -0.53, 6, -2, -1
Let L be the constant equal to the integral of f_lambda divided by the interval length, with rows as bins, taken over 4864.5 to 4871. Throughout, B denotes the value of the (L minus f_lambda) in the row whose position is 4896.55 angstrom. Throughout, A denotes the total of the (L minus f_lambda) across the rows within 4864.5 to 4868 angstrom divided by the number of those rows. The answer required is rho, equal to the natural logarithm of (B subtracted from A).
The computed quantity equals 2.1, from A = -1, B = -9.8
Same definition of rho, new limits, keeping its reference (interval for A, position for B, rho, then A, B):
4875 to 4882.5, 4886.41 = -2.2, -3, -3.0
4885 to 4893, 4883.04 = 1.7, -5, -10.3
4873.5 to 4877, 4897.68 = 2.5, -8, -19.7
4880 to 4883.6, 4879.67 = 0.5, -7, -8.6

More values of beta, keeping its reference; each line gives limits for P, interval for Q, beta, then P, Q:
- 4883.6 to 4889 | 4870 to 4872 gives -0.95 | 0.95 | 1.00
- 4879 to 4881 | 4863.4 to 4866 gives -1.05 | 1.07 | 1.02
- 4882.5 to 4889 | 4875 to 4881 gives -0.99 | 0.97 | 0.99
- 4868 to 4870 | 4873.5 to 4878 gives -0.87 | 0.92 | 1.06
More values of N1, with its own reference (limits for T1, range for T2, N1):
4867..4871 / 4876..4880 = 0.54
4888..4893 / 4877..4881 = 0.74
